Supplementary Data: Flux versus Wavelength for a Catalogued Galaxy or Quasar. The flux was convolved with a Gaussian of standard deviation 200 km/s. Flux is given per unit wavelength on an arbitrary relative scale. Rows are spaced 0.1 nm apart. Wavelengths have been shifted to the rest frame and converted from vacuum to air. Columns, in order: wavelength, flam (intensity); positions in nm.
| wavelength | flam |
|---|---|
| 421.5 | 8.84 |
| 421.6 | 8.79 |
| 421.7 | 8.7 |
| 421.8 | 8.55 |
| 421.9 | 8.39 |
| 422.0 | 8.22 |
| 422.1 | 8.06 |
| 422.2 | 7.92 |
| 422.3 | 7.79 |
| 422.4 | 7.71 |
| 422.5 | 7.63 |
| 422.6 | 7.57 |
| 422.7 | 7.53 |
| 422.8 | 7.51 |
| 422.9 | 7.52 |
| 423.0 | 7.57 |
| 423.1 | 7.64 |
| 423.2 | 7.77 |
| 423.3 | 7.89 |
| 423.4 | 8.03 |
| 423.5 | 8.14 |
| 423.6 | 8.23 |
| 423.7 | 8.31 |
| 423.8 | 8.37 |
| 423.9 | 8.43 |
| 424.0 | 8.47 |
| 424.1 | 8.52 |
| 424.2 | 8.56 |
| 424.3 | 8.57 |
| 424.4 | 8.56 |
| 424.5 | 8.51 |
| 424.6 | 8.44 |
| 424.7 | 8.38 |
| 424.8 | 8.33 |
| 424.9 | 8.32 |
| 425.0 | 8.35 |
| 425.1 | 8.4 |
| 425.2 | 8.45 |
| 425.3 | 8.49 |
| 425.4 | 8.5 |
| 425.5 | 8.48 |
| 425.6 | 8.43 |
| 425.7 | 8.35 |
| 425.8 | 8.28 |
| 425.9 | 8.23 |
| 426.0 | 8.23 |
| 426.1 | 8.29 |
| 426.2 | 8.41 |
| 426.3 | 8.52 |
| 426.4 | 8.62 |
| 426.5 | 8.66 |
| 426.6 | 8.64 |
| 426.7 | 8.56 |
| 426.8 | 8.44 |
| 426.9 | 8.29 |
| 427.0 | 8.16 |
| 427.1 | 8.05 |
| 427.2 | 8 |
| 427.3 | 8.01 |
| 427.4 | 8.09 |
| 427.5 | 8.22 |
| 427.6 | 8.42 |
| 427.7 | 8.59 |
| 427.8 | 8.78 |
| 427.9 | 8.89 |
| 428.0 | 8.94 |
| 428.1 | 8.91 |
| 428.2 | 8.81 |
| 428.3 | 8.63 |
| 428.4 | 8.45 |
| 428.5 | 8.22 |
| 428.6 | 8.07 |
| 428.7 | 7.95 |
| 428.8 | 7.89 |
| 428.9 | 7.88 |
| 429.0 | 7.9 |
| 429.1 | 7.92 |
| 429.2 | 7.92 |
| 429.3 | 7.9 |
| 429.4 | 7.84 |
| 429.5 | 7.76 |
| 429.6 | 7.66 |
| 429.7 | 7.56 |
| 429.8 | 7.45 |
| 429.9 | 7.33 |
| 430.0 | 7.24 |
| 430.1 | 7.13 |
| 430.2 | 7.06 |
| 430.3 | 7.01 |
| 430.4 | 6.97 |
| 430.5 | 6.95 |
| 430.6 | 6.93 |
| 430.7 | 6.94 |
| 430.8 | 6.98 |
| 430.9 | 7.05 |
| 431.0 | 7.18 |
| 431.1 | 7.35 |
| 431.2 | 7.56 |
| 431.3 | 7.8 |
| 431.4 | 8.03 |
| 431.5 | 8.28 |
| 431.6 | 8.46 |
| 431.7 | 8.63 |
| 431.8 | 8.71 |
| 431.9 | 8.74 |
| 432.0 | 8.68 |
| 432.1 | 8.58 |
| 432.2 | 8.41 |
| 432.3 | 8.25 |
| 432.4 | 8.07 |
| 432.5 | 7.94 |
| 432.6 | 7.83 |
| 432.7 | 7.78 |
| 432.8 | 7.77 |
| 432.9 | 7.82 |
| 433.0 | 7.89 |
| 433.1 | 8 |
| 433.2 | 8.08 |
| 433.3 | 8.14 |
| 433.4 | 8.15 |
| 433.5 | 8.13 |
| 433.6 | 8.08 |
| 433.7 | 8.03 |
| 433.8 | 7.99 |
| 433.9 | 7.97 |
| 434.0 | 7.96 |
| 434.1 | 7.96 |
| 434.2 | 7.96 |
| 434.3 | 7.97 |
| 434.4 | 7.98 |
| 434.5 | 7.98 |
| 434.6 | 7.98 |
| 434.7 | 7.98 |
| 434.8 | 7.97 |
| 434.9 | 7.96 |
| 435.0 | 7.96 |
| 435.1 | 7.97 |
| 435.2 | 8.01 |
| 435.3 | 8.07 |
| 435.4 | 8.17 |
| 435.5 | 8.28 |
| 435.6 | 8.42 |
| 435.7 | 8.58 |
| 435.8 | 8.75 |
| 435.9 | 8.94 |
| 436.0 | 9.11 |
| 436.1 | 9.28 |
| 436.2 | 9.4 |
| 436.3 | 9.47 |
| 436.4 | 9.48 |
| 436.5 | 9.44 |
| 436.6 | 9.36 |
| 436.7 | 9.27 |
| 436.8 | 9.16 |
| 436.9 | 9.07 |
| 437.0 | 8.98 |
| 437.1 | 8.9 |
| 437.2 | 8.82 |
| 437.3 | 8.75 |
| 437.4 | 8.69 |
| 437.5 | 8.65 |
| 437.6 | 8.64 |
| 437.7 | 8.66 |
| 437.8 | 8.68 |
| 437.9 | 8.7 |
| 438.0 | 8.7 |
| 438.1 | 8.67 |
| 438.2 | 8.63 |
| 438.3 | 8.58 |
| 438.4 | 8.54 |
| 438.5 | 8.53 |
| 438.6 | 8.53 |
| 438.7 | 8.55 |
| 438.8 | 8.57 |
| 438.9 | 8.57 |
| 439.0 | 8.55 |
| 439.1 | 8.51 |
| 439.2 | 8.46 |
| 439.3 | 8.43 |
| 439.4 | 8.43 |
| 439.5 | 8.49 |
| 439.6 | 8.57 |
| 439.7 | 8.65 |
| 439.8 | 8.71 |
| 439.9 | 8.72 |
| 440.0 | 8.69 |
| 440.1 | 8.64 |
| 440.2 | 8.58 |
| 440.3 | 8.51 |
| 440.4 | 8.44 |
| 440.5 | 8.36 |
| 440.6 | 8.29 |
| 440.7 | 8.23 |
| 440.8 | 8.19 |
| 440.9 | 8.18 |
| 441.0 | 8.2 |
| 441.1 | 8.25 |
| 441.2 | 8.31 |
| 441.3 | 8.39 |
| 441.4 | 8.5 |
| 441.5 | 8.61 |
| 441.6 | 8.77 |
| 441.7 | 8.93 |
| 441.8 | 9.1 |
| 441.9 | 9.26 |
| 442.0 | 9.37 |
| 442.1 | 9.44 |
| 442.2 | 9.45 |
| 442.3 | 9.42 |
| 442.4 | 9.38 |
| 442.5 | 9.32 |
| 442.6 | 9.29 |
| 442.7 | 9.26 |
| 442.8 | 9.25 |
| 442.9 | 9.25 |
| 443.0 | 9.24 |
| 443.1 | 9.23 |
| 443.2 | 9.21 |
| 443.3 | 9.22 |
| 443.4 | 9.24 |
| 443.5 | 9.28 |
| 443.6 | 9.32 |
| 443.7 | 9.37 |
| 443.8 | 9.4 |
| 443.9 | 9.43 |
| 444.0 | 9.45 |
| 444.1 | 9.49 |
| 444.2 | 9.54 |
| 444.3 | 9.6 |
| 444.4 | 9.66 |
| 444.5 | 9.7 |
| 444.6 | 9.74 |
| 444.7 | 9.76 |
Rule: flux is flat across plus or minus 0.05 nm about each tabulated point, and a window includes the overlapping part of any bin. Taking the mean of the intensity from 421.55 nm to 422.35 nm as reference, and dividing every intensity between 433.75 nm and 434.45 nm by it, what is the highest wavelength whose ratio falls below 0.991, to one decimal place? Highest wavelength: 434.4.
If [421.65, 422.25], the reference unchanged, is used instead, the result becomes 422.2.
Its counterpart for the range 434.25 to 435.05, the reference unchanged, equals 435.0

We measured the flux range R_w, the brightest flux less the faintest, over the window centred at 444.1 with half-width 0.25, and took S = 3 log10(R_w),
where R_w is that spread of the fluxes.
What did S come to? -2.3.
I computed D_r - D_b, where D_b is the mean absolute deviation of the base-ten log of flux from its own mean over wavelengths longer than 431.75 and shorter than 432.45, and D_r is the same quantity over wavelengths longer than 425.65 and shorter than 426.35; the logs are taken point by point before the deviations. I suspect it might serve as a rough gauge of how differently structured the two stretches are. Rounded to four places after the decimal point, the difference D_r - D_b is -0.0066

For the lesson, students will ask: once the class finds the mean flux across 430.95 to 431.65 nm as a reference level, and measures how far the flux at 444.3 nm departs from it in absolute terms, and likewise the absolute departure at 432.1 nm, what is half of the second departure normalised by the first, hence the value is 0.22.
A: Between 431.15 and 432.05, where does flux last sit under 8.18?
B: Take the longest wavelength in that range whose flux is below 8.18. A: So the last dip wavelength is 431.4 nm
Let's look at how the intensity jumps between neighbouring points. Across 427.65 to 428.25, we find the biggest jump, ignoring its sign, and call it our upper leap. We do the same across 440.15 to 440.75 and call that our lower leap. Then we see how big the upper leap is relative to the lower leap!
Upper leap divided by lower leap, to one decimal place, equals 2.4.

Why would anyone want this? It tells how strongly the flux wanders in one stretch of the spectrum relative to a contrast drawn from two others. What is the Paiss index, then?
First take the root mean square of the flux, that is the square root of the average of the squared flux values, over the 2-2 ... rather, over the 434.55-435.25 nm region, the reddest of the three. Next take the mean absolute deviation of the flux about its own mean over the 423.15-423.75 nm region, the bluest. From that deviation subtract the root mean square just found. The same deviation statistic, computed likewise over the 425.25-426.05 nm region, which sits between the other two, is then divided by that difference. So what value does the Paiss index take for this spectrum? -0.013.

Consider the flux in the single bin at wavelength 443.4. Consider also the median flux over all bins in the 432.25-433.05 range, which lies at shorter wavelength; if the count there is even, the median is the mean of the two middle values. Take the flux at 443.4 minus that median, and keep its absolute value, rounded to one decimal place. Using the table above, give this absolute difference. 1.4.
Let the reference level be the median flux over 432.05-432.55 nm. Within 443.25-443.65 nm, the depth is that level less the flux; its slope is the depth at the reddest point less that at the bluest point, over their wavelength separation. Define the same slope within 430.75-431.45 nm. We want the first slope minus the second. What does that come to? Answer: 1.4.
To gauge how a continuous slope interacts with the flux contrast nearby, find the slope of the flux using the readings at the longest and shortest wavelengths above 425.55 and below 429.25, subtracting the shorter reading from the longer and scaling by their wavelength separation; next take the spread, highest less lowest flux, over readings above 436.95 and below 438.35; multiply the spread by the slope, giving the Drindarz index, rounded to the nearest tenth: -0.1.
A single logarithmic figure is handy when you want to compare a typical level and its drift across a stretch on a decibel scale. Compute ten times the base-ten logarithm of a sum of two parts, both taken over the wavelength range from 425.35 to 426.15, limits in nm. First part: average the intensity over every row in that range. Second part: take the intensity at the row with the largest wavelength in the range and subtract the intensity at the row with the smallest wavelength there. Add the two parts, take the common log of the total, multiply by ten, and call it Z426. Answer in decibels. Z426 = 9.1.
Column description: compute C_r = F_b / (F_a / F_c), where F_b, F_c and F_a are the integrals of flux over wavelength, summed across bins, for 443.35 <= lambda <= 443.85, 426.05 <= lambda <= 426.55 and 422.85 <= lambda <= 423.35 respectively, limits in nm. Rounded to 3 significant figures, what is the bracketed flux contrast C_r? 5.16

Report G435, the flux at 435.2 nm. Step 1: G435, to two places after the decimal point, 8.01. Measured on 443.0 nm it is 9.24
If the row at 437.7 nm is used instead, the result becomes 8.66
